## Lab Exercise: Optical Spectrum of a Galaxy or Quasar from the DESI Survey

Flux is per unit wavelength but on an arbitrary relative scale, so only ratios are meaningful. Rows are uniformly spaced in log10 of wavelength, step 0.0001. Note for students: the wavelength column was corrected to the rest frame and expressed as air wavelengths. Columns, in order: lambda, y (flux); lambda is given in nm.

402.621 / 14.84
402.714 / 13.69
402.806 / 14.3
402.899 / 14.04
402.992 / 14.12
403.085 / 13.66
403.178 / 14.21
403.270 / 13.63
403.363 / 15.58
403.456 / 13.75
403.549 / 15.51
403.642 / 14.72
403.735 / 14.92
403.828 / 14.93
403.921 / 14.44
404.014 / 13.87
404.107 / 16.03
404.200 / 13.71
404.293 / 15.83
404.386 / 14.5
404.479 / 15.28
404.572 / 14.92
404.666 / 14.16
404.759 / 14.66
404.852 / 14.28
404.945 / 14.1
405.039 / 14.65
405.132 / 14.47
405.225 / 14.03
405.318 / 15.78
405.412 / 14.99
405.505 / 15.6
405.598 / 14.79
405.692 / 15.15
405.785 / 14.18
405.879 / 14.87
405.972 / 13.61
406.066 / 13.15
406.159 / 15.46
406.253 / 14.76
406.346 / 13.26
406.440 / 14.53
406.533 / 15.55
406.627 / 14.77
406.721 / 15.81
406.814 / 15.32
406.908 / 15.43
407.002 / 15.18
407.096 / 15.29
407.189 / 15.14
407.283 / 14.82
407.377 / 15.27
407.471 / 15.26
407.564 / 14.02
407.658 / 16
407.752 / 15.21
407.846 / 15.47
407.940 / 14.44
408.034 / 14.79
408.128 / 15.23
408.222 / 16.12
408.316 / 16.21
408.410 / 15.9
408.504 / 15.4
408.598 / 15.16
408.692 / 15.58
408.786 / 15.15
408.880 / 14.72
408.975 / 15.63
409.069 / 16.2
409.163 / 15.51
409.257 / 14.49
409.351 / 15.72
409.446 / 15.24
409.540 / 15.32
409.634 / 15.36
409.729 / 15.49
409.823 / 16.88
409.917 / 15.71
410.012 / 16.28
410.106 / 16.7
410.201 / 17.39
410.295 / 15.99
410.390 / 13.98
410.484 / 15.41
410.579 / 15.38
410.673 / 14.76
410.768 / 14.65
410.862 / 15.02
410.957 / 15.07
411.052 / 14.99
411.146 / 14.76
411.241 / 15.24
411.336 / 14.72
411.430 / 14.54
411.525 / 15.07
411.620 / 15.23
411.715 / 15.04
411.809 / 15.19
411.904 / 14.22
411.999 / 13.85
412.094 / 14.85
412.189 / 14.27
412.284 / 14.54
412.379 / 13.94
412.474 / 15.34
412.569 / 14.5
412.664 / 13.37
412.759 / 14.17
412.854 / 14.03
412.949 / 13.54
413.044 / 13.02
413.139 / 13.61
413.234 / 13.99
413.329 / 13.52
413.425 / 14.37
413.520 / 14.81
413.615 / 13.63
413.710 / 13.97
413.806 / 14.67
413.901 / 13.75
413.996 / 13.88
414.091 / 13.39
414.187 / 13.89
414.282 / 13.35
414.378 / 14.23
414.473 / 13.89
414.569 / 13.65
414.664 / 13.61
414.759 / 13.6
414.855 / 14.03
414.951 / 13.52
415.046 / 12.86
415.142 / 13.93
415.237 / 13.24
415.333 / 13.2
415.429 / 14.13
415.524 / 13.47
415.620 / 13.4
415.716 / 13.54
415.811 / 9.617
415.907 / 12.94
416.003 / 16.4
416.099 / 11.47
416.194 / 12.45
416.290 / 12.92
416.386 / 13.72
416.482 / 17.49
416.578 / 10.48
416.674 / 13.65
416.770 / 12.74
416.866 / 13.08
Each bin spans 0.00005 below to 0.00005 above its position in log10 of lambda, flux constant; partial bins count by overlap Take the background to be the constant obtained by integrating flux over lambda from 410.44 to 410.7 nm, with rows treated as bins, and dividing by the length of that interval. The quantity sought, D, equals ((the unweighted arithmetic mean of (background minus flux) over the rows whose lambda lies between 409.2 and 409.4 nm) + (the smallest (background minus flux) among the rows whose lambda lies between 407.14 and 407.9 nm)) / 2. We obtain -0.33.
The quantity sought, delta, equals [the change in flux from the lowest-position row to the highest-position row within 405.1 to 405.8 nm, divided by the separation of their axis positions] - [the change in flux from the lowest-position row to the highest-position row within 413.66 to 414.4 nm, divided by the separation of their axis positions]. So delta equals -0.83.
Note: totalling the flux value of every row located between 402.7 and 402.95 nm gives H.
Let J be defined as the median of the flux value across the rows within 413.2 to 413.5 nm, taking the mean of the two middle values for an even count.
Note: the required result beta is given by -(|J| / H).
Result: -0.333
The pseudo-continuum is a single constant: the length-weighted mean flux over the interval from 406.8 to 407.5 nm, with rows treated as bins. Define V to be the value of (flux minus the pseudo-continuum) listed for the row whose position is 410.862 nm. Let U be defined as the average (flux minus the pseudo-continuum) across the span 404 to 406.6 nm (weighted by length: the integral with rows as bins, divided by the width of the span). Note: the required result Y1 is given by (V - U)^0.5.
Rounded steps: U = -0.53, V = -0.2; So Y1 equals 0.6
